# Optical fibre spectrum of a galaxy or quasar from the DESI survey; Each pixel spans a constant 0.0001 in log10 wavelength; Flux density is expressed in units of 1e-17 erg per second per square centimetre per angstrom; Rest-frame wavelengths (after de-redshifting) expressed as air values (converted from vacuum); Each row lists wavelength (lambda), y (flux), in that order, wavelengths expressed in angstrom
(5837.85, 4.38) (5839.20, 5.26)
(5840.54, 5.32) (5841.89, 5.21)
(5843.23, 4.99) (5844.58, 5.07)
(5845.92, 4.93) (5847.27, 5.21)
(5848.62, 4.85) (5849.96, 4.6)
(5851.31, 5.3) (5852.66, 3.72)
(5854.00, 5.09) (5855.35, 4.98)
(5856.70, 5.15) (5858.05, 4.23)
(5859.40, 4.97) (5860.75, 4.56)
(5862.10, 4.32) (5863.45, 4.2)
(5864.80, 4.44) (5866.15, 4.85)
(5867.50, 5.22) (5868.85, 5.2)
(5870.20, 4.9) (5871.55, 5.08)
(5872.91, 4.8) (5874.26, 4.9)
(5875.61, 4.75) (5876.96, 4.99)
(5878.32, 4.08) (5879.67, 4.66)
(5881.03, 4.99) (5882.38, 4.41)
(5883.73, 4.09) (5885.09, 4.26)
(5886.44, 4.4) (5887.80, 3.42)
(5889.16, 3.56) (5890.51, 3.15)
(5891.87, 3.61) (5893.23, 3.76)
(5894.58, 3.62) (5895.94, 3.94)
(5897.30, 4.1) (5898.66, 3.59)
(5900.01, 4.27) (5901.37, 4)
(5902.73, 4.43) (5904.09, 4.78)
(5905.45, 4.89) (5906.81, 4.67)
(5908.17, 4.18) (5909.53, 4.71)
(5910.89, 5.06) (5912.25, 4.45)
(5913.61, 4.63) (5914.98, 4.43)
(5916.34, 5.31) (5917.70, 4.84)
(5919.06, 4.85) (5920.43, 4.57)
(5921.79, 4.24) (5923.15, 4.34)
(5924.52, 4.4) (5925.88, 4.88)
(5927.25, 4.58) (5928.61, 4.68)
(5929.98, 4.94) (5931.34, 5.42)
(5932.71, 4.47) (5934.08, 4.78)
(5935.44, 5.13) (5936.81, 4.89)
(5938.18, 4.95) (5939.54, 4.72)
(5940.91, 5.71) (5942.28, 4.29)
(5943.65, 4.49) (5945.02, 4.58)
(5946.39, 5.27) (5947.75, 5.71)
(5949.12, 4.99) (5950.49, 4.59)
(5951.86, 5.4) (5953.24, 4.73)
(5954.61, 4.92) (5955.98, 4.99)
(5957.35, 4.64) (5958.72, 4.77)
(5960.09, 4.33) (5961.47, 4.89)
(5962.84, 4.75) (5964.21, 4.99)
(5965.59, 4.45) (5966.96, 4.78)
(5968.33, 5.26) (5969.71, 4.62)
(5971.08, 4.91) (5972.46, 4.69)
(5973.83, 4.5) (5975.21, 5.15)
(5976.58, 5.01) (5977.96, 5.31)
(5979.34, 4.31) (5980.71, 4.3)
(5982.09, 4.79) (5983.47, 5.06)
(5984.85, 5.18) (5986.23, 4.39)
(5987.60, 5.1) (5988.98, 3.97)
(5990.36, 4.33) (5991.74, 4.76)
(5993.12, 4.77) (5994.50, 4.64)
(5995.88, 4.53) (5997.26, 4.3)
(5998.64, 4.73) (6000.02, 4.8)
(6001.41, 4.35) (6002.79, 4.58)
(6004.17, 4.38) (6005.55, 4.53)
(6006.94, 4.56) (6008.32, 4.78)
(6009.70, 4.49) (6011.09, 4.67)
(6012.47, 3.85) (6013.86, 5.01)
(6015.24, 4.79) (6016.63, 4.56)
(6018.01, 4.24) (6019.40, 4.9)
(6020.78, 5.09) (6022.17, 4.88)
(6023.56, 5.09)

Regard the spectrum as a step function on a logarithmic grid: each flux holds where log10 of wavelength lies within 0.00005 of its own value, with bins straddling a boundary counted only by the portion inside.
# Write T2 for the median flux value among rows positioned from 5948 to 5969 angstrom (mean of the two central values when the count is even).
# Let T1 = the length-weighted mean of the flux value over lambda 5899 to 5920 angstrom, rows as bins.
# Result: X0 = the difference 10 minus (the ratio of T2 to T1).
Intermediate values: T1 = 4.62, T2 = 4.78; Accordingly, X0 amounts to 8.96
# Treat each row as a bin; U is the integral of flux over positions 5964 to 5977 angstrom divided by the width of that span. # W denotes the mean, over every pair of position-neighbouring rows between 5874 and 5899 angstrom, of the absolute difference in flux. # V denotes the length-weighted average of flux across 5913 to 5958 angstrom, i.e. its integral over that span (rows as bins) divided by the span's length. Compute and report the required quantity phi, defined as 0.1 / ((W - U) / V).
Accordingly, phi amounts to -0.108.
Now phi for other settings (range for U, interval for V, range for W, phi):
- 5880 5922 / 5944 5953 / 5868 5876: -0.123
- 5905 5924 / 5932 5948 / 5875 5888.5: -0.117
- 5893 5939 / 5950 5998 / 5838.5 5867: -0.115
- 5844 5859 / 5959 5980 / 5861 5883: -0.106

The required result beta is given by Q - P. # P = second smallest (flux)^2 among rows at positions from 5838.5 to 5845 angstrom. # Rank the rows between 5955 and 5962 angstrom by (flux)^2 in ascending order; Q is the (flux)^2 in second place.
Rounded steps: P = 25.7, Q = 21.5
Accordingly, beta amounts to -4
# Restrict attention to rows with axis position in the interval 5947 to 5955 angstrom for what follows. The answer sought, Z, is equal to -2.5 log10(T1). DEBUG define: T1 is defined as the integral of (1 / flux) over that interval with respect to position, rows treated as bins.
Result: -0.50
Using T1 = 1.59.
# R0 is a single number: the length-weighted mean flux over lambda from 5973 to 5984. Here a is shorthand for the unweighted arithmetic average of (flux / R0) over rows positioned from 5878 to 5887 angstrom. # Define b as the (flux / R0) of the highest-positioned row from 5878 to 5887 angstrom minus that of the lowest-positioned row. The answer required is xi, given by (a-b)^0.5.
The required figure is 0.923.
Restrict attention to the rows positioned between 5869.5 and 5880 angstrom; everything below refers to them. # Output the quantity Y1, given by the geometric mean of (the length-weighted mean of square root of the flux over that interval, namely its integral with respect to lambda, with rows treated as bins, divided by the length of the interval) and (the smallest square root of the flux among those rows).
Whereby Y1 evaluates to 2.10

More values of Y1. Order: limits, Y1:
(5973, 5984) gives 2.13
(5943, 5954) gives 2.17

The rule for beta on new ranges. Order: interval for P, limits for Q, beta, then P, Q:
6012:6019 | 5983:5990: 1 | 18.0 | 19.3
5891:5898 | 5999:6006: 6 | 13.1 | 19.2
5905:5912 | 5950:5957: 1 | 21.8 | 22.4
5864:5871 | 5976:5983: -5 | 23.5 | 18.6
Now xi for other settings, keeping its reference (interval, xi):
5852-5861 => 0.893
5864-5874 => 0.976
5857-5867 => 0.900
